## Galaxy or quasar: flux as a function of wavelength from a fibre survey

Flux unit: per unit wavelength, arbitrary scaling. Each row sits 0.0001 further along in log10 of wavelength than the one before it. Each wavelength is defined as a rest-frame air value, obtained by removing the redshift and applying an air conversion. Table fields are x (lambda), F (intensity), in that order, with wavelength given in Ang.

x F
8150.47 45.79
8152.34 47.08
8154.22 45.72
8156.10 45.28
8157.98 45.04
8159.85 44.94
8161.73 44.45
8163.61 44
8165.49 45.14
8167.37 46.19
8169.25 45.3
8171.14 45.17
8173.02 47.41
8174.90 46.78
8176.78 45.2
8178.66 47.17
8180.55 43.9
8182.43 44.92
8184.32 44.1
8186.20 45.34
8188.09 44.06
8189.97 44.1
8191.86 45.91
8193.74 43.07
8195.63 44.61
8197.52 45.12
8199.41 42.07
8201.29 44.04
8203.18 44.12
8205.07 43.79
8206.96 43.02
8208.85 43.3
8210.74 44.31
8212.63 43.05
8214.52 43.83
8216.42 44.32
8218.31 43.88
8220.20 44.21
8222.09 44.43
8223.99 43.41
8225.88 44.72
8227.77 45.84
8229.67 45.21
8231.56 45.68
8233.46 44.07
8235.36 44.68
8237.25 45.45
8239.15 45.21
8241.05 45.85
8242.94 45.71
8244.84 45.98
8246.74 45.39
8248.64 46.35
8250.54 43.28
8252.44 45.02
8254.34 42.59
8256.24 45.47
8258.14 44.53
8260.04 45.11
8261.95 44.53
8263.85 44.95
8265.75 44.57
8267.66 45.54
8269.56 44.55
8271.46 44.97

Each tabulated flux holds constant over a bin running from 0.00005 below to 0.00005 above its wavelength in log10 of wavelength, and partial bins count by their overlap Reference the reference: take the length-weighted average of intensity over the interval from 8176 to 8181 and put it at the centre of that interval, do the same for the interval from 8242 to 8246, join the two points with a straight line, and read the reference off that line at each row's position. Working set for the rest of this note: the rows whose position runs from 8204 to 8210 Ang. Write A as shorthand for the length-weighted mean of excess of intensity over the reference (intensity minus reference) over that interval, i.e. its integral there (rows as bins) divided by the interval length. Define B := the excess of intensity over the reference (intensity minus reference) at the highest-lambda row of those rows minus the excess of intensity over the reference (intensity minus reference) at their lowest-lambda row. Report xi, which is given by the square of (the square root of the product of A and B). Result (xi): 1.1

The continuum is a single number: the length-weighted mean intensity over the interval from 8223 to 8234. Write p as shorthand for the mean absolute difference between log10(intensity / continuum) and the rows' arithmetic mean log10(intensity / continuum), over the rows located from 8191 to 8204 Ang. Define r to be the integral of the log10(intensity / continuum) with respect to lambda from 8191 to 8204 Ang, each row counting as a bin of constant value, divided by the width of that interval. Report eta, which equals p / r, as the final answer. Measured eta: -1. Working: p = 0.0091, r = -0.007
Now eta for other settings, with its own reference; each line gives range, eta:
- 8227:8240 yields 1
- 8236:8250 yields 0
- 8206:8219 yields 0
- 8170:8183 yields 1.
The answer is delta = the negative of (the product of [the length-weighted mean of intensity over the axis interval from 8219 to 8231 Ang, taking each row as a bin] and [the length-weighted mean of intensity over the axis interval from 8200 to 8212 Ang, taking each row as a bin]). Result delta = -1953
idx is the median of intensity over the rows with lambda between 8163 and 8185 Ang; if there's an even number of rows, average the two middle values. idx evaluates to 45.2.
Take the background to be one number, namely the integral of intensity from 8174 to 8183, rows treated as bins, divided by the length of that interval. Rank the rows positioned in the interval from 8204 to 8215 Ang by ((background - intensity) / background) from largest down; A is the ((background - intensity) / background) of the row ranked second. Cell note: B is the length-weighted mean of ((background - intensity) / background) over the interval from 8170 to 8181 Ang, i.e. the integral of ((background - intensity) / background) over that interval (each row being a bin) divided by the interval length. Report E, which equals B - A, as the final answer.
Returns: -0.065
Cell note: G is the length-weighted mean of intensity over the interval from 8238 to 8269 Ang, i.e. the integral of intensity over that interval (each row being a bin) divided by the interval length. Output 45.0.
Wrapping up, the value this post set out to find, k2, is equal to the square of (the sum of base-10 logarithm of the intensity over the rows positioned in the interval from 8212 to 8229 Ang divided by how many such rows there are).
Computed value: 2.71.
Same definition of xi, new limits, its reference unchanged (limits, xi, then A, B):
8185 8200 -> 4.2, -1.3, -3.32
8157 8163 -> 0.4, -0.7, -0.60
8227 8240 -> 0.4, -0.6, -0.67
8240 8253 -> 0.4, -0.4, -0.87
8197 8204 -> 1.9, -1.9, -1.02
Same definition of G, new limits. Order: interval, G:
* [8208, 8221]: 43.8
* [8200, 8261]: 44.5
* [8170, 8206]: 44.8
